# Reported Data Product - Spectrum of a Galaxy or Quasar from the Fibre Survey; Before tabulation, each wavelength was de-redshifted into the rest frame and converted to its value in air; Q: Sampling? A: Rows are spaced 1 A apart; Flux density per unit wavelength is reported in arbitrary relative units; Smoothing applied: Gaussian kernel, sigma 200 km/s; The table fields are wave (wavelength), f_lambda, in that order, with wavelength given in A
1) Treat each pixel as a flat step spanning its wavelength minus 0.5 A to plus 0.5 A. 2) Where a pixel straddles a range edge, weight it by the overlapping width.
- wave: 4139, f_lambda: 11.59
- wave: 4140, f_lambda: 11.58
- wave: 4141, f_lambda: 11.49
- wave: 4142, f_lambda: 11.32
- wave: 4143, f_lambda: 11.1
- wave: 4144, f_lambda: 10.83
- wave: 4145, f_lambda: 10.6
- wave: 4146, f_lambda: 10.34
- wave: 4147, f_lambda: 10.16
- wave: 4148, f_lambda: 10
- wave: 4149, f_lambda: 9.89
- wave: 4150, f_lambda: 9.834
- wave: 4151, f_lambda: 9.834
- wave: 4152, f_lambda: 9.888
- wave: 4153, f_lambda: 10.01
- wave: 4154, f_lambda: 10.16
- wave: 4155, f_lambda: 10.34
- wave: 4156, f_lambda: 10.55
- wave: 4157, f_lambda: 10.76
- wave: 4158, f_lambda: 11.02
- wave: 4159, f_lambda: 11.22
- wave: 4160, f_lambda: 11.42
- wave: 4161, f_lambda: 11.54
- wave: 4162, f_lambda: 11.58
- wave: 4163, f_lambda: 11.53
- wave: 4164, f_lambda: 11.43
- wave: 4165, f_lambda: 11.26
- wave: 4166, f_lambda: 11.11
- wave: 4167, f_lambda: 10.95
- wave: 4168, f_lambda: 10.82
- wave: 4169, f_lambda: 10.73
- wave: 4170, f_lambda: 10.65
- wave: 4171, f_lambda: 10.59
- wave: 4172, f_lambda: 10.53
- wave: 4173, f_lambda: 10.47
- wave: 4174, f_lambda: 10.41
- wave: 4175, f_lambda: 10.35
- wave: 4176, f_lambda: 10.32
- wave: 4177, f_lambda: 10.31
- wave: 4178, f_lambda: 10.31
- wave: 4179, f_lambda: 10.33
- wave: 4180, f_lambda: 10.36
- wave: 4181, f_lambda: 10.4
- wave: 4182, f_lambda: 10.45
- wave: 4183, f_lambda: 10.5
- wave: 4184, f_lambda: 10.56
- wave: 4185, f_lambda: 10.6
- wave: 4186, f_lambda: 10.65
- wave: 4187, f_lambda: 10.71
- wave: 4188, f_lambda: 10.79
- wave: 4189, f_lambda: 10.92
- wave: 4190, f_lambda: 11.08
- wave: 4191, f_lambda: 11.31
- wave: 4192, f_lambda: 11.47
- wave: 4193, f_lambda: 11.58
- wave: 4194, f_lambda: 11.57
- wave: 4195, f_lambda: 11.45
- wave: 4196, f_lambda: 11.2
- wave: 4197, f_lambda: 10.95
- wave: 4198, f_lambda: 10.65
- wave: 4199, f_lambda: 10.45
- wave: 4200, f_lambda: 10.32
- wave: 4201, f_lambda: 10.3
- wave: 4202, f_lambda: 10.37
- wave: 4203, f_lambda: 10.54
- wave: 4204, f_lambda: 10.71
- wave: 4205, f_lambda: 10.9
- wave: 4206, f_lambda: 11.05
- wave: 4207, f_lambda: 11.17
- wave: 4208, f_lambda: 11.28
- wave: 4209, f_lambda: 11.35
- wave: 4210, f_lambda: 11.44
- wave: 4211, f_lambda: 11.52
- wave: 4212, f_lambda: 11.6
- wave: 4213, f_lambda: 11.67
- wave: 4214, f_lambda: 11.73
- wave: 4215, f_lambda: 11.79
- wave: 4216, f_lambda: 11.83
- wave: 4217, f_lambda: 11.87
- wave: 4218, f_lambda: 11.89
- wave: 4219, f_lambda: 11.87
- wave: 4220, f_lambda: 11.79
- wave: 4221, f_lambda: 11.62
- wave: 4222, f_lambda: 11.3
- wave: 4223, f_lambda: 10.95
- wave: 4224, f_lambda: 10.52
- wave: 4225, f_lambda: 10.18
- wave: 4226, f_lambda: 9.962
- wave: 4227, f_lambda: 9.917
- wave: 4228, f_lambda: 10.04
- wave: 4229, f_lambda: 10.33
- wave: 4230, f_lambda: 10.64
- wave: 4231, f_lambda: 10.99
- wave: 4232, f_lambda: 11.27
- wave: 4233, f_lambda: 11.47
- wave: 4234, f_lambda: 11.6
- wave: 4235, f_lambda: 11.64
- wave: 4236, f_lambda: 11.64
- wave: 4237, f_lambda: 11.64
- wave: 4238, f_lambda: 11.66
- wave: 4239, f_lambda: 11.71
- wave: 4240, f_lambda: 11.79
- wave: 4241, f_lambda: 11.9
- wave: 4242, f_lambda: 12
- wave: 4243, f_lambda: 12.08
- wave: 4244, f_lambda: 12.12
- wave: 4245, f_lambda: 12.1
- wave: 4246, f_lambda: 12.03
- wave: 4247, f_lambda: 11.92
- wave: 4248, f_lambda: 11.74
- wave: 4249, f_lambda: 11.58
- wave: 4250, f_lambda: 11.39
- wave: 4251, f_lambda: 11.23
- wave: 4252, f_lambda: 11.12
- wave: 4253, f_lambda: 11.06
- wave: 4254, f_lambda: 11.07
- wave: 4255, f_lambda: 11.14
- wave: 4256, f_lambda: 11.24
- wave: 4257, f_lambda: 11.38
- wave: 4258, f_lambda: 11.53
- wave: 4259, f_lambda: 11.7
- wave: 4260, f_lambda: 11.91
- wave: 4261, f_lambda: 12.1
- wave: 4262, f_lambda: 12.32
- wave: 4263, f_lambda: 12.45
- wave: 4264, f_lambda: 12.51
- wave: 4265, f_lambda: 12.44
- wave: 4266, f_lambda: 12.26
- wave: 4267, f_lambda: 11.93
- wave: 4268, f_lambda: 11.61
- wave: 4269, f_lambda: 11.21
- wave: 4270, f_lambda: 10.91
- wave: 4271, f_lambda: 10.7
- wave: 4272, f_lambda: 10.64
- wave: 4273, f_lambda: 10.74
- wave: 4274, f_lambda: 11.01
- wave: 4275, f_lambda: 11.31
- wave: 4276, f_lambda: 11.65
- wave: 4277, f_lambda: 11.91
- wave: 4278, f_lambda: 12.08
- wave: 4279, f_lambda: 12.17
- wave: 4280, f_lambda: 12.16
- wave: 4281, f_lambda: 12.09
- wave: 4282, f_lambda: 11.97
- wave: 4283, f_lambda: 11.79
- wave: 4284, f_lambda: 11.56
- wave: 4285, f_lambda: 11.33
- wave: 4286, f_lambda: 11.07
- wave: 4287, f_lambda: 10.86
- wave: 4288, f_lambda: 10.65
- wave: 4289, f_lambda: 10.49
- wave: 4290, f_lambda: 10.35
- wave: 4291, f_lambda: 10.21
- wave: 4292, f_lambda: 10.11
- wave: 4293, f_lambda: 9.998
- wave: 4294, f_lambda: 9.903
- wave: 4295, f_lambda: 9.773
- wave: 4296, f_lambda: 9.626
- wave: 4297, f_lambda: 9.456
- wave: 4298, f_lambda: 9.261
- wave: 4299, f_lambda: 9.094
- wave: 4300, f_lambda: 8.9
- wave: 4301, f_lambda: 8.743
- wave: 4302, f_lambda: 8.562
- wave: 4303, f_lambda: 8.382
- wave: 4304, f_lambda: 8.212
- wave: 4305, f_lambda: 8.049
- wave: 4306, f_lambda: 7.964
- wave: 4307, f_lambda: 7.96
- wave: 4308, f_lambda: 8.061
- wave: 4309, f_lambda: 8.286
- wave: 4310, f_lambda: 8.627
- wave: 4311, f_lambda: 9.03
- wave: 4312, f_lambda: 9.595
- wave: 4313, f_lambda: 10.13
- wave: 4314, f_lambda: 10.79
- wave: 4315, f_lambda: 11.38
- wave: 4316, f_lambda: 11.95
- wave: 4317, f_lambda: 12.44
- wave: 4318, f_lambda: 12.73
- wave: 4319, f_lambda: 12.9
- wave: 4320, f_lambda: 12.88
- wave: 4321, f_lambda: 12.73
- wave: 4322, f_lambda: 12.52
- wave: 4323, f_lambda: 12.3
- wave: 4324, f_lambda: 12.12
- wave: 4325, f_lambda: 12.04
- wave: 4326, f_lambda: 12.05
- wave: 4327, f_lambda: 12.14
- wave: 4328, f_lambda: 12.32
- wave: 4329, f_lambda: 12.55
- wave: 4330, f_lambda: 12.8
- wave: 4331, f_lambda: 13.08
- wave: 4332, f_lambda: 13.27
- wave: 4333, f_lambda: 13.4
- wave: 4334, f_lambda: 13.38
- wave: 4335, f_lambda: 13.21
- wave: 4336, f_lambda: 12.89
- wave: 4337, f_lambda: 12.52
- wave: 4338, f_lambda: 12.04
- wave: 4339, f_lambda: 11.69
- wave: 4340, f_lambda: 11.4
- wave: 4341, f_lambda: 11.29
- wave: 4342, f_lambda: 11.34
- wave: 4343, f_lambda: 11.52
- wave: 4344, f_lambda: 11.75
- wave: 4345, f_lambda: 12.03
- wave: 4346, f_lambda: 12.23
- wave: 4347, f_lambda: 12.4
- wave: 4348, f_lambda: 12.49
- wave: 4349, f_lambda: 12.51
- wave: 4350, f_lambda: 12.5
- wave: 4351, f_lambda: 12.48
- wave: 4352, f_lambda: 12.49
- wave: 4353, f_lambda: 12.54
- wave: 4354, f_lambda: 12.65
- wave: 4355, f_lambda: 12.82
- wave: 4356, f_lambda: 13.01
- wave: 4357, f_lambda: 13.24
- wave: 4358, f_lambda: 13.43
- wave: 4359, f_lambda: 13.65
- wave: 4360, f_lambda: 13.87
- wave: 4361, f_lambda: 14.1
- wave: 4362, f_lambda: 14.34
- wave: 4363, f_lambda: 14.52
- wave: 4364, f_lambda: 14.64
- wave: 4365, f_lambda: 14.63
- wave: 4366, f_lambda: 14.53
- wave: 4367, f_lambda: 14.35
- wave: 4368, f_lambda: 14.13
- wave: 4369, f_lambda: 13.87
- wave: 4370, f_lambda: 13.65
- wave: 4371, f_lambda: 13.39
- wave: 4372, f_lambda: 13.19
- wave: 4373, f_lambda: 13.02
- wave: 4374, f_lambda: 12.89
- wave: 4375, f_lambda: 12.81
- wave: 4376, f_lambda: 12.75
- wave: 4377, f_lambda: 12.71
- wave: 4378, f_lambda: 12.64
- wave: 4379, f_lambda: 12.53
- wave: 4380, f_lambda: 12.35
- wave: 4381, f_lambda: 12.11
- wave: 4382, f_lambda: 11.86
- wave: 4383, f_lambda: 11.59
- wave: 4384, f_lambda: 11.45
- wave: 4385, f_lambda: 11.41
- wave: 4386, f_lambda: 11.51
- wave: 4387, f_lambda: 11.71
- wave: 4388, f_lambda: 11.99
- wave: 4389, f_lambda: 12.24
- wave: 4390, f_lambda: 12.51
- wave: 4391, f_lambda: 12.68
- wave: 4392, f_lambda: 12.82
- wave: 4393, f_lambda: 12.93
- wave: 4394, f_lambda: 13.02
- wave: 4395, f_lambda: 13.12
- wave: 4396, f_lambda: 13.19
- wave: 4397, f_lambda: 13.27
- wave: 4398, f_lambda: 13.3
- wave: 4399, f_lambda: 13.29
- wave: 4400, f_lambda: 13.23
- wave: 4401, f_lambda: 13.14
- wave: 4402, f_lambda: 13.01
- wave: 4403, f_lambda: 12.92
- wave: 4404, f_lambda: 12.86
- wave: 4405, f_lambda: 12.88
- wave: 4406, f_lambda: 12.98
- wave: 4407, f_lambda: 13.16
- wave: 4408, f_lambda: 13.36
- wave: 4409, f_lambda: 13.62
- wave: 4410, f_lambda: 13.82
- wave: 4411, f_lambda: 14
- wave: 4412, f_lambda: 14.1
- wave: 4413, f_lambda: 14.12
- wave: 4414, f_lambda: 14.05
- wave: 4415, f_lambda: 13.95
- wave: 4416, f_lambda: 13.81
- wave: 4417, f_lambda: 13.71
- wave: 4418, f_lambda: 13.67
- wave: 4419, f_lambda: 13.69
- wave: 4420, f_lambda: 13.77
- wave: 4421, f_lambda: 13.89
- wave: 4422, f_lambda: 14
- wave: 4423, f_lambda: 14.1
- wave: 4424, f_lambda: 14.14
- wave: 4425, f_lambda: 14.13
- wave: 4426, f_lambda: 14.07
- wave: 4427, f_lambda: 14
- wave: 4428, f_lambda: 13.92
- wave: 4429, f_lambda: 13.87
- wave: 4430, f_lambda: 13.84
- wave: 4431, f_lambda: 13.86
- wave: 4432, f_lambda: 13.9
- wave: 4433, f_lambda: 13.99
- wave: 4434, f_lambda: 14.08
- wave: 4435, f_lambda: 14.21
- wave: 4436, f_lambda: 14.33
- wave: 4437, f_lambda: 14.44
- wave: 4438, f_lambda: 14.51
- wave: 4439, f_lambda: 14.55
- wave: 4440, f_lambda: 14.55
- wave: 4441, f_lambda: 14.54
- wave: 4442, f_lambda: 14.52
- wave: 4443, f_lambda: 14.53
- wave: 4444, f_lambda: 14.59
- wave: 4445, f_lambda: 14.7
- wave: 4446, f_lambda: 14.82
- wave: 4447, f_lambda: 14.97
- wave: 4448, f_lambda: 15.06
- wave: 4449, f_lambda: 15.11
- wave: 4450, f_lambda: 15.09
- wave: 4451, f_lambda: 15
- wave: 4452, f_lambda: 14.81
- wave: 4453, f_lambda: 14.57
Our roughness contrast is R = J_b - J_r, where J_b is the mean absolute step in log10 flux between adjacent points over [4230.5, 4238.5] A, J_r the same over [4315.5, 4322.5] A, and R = -0.004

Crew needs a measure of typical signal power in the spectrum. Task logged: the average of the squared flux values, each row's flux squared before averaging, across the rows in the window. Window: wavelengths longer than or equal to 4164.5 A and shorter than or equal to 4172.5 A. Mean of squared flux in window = 117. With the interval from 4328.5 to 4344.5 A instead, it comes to 154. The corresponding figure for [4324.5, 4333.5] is 160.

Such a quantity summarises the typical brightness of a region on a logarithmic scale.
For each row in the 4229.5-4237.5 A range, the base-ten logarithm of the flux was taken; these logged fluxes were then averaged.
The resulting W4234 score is 1.06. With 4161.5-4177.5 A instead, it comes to 1.03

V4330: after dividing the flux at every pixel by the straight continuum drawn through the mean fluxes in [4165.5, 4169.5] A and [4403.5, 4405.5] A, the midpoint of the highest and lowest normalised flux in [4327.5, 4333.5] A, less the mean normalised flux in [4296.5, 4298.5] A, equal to 0.27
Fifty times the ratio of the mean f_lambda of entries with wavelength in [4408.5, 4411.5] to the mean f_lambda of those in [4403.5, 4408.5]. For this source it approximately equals 52.9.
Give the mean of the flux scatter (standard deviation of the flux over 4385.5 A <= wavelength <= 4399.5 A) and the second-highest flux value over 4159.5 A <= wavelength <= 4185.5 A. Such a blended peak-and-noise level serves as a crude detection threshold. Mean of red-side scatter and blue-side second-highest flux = 6.1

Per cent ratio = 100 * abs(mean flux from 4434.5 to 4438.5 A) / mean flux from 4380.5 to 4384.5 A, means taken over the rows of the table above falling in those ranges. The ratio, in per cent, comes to 122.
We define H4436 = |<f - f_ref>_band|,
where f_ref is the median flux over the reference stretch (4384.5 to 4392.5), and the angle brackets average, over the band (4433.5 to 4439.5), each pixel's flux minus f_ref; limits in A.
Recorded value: 2.2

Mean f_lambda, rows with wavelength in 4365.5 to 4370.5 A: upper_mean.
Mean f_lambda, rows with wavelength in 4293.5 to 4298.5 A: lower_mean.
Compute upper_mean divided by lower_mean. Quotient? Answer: 1.5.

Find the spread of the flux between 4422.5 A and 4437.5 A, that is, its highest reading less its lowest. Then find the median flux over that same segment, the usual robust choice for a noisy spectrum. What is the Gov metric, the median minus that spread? 13.5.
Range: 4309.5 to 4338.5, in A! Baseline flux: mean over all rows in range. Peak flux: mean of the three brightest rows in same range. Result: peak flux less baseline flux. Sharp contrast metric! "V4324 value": 1.3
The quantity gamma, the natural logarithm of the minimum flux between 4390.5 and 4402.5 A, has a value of 2.54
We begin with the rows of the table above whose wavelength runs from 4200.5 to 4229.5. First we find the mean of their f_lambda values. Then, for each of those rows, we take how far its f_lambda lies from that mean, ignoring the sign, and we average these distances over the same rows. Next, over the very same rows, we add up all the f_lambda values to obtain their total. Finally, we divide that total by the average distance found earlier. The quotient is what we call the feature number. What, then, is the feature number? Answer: 558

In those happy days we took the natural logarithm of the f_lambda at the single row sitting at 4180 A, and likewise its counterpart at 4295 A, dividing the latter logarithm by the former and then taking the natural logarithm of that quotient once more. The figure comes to -0.025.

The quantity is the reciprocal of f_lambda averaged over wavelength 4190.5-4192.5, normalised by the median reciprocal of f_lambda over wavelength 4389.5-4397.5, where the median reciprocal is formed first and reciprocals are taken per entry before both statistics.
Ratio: 1.14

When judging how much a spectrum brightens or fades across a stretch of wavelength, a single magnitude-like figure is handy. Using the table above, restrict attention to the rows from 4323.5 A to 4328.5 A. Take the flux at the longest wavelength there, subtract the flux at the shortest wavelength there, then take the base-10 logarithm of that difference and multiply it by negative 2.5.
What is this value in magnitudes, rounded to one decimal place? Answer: 1.7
